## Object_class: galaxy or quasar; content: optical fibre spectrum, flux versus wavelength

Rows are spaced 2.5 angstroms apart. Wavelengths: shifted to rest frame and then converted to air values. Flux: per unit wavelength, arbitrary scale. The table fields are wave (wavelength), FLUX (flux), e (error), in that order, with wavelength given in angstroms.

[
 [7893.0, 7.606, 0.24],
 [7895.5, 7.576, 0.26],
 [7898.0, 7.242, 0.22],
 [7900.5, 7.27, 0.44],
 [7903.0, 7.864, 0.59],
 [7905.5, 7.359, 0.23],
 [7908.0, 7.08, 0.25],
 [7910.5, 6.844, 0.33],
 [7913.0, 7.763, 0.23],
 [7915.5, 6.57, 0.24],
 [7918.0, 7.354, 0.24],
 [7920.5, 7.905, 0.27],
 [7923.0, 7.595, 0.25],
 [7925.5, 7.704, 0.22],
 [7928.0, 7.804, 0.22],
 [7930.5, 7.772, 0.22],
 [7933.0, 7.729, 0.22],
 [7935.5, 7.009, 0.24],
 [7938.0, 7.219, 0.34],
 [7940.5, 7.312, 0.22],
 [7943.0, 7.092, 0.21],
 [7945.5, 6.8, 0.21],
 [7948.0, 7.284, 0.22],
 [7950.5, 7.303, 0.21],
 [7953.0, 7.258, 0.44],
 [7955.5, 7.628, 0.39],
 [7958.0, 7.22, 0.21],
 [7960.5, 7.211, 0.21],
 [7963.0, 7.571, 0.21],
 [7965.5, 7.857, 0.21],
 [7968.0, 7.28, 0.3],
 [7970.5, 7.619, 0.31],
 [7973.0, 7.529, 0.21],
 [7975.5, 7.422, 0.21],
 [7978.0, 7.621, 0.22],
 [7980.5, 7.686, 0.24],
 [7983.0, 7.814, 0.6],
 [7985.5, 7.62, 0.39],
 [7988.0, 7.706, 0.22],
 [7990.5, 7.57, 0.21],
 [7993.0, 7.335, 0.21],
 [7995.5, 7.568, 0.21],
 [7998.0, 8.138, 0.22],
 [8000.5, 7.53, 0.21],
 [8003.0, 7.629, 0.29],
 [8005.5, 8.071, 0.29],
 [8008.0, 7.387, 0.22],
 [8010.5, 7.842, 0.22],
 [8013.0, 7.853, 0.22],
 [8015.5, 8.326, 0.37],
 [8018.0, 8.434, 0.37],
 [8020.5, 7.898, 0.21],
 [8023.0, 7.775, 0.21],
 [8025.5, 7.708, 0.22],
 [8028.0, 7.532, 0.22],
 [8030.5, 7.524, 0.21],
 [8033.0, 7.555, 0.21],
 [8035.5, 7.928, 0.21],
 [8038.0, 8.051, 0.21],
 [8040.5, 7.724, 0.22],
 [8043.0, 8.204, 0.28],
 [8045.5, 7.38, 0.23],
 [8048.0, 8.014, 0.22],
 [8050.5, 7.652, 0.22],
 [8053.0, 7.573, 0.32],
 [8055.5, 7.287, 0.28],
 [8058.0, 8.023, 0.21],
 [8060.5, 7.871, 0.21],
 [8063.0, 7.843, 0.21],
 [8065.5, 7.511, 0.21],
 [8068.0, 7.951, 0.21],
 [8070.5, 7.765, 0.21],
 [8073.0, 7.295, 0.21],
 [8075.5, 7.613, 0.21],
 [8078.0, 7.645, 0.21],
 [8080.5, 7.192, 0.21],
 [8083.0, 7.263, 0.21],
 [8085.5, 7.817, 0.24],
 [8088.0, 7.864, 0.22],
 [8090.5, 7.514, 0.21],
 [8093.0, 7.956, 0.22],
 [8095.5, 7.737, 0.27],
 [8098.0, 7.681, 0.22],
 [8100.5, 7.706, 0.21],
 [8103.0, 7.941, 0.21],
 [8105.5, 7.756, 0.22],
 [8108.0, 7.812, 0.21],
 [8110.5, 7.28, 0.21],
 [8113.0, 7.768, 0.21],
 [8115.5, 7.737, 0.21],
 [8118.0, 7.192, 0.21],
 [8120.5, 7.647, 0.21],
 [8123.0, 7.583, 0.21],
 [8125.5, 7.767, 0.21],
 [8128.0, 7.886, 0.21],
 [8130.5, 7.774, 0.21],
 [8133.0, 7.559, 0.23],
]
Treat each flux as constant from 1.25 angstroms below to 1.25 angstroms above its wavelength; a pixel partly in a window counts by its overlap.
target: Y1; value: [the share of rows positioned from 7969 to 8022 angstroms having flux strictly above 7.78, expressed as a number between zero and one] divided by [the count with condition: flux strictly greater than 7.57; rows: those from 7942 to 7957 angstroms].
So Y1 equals 0.38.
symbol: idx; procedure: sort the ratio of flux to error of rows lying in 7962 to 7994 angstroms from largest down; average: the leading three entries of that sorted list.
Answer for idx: 36.5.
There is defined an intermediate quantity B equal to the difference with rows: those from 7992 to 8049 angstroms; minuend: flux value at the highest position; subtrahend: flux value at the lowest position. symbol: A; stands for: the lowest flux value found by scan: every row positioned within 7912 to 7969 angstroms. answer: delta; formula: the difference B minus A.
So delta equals -5.89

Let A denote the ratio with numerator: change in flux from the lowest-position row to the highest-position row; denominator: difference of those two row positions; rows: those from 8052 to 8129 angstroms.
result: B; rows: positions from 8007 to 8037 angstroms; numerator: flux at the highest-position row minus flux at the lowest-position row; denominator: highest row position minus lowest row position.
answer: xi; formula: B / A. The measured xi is 5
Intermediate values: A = 0.004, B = 0.020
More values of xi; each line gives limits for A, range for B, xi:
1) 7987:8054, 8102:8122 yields 8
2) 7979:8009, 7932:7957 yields 0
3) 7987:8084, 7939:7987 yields -1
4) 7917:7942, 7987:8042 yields 0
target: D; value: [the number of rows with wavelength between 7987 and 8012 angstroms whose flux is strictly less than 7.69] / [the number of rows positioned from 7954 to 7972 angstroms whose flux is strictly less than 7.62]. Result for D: 1.2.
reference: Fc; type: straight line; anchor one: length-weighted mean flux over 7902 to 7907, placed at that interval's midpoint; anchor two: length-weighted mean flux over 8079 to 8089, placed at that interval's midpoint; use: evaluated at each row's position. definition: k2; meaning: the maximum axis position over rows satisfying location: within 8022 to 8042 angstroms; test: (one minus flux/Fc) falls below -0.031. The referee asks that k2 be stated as 8038.0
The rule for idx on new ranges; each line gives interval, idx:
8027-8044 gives 37.4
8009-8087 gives 38.1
